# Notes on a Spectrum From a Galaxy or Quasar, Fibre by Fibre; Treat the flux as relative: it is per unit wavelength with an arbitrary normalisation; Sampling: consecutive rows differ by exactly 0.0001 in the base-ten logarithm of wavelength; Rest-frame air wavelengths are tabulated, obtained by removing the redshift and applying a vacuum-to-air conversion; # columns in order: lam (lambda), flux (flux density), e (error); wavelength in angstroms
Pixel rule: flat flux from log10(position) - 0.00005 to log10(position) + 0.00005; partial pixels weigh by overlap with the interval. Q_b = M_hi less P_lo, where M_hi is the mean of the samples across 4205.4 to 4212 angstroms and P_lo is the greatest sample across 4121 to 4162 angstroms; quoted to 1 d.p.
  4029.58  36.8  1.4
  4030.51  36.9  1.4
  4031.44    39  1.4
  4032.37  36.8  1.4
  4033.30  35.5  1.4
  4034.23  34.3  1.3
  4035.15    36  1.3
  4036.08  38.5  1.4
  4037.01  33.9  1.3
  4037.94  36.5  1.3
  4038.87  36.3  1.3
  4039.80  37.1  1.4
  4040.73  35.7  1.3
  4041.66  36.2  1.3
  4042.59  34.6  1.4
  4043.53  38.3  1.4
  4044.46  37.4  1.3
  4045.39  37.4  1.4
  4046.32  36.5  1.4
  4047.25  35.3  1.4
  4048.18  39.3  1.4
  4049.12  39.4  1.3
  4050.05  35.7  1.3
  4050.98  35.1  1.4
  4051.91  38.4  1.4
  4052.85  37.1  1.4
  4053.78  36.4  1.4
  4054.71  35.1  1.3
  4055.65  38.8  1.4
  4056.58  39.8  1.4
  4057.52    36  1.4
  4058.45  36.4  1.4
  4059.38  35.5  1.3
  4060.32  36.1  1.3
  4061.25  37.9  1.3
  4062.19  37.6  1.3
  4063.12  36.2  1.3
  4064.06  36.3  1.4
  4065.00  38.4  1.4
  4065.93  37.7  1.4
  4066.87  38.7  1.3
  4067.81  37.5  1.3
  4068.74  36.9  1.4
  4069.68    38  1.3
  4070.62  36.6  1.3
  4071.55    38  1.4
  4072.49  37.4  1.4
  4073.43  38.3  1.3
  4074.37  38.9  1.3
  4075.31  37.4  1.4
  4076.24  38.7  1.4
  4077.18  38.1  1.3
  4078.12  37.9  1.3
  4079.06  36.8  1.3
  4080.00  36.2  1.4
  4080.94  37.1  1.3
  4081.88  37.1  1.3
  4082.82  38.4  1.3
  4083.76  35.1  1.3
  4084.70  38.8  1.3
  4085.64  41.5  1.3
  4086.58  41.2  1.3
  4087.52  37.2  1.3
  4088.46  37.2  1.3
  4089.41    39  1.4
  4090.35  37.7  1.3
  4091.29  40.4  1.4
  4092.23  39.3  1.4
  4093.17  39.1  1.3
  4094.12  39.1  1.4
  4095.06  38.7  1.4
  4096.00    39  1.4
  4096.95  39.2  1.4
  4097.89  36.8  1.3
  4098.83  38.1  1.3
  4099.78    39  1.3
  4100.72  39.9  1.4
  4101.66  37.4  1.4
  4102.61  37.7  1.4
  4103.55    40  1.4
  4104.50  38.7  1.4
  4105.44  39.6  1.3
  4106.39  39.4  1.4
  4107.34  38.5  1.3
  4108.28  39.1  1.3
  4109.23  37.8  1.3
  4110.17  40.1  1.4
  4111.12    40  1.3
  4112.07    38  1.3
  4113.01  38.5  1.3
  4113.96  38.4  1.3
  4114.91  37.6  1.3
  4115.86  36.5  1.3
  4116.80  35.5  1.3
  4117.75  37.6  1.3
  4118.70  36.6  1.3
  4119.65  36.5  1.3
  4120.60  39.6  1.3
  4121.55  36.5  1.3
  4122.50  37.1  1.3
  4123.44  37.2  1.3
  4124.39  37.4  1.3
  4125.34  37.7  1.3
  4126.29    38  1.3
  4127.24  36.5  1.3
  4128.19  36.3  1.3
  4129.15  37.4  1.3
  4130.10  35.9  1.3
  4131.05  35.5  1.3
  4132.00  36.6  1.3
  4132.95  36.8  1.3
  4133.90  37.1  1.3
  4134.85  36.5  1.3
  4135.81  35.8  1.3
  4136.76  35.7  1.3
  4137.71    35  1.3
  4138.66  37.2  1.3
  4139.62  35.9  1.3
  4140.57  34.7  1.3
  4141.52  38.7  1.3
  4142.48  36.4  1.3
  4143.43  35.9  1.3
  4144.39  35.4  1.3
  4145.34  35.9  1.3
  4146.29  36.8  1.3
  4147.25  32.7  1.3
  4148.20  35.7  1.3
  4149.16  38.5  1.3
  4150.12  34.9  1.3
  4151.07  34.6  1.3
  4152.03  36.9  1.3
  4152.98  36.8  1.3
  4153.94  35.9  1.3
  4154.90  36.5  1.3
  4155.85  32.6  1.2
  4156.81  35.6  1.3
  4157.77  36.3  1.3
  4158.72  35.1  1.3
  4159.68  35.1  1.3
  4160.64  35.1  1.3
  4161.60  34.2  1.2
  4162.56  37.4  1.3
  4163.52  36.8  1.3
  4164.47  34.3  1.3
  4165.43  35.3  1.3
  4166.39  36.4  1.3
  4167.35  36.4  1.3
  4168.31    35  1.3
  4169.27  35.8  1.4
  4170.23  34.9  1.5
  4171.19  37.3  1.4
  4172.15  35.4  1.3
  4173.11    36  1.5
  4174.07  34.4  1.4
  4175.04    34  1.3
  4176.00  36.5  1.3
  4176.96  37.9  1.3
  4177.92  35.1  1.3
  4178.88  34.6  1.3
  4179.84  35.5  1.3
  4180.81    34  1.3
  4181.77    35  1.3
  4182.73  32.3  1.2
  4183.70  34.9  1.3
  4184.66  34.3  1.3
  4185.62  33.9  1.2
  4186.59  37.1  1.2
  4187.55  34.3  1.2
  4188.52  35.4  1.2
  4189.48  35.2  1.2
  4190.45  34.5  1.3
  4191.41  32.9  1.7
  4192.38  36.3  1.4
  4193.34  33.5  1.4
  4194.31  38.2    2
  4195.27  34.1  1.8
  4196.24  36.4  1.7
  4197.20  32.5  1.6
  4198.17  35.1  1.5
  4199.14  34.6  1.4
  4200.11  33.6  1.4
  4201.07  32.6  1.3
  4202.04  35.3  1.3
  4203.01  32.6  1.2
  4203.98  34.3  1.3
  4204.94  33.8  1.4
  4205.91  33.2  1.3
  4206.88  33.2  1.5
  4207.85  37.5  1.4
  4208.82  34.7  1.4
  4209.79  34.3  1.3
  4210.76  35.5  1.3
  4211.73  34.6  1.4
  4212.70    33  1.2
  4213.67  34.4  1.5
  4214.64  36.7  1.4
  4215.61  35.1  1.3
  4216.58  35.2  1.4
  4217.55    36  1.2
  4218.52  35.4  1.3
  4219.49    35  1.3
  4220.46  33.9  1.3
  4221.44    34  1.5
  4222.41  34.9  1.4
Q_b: -4.0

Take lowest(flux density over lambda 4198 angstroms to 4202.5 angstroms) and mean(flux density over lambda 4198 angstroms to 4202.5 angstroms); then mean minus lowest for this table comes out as 1.6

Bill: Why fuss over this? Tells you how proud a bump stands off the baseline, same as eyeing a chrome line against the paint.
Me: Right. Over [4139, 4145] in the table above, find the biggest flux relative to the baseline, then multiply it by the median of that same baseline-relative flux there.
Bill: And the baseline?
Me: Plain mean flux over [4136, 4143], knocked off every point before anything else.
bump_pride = -0.8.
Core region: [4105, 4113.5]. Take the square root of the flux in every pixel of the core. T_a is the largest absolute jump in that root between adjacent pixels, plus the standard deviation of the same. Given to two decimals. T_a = 0.25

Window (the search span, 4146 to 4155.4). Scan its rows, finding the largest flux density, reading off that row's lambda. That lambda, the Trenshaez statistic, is 4149.16 angstroms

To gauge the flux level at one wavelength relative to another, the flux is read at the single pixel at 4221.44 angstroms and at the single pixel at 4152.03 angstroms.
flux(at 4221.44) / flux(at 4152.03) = 0.92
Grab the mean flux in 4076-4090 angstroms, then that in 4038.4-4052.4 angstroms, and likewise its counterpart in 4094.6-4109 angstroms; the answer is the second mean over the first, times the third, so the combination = 37.5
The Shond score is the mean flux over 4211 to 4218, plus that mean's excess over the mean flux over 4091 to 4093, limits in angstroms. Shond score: 30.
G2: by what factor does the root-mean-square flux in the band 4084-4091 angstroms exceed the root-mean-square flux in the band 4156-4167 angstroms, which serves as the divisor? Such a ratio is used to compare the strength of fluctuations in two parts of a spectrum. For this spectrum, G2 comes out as 1.09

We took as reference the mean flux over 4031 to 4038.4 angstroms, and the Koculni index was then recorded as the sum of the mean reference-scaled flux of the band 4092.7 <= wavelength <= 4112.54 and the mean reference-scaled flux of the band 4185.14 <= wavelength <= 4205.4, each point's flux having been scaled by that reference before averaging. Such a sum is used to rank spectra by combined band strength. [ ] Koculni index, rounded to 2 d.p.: 2.02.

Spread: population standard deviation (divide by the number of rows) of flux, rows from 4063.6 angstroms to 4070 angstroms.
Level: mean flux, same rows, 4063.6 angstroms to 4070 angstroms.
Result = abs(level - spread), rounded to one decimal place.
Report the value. 36.9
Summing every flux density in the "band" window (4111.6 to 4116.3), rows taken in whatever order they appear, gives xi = 189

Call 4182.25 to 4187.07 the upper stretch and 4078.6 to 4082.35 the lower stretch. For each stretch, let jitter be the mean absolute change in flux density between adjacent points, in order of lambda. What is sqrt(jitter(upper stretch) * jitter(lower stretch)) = 0.92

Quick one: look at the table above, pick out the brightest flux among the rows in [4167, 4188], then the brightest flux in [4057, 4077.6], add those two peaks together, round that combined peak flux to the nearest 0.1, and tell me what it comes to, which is 76.8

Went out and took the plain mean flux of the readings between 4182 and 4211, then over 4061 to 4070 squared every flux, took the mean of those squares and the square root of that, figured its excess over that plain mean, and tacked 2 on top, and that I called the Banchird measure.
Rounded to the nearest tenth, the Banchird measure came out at 5.0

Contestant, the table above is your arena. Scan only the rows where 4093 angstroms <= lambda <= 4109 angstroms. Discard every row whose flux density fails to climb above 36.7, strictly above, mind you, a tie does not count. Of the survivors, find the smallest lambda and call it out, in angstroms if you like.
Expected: 4093.17 angstroms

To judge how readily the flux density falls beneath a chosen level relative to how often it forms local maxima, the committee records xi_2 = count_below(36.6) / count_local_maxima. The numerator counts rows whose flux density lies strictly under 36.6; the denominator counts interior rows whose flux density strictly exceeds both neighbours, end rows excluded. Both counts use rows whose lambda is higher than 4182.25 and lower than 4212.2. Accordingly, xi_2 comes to 2.5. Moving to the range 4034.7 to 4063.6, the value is 1.8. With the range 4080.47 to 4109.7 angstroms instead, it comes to 0.1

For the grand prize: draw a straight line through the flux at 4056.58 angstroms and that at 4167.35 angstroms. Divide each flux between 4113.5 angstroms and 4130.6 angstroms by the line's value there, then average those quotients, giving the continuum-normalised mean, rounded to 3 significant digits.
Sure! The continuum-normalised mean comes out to 0.982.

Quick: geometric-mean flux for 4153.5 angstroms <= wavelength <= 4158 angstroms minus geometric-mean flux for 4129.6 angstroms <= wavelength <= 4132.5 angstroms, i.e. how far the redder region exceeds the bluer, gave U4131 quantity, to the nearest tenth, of -0.6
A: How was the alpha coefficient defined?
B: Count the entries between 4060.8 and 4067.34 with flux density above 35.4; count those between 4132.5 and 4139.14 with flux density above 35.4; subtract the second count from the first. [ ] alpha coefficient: 1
